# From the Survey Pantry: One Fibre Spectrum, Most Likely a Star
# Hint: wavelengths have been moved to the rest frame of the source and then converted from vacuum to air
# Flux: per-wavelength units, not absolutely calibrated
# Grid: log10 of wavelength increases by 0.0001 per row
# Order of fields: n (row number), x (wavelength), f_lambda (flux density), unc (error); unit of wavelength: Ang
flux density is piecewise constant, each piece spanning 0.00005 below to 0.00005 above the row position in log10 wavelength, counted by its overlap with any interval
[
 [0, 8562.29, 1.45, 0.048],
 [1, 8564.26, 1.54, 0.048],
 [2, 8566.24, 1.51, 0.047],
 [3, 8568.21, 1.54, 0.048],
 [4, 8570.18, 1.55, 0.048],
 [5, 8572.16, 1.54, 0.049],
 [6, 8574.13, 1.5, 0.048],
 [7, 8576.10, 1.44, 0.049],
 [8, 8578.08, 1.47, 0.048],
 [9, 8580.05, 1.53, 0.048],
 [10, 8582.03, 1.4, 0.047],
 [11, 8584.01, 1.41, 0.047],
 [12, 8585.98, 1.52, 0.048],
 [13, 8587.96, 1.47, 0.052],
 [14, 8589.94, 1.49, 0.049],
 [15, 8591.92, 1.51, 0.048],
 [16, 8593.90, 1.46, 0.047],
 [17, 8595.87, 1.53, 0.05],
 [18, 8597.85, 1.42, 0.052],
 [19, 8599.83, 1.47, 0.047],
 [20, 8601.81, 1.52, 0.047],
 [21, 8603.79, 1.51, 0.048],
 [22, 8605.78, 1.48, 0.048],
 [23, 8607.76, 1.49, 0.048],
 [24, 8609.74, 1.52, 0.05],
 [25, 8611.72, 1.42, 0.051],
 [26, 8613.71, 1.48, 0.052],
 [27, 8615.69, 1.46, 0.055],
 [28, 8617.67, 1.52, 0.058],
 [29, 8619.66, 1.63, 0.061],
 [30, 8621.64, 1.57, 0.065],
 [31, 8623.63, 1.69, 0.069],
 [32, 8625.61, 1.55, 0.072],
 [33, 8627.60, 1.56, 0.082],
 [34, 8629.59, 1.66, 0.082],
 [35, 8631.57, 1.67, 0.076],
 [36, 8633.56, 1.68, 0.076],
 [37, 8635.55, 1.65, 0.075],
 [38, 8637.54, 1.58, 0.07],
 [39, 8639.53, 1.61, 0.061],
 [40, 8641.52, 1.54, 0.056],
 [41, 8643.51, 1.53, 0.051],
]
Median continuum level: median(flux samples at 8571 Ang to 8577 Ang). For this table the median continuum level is 1.50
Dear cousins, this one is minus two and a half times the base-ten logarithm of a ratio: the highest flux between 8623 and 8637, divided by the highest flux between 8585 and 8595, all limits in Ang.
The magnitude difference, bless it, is -0.12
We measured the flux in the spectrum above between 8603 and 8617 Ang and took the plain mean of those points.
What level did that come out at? 1.48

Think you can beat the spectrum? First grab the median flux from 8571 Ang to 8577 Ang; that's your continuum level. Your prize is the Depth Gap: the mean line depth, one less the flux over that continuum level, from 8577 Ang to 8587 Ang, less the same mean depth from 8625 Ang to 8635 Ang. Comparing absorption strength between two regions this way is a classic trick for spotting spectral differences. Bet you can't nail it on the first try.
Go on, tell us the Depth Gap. 0.11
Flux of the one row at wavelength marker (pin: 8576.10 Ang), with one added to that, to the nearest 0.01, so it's 2.44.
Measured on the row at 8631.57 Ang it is 2.67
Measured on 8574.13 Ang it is 2.50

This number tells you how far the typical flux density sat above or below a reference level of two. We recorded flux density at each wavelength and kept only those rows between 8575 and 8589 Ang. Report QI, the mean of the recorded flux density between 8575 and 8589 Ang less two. -0.537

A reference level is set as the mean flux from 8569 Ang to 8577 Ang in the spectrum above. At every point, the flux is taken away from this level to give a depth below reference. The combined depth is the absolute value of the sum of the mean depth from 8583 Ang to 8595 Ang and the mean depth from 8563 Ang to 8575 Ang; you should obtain 0.01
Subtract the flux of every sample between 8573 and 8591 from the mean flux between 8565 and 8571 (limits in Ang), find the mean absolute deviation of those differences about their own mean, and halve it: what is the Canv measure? 0.018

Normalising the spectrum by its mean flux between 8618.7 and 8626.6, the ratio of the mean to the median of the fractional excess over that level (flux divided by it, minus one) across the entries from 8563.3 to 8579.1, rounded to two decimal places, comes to 1.16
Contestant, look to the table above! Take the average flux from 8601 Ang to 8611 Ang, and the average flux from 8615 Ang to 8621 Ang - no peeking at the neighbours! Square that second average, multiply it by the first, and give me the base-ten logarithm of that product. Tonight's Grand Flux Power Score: 0.55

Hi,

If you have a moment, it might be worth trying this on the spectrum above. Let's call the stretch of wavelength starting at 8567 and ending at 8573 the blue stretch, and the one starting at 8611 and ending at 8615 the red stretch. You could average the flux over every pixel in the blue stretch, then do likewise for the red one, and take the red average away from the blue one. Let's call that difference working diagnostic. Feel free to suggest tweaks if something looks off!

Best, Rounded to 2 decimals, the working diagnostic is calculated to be 0.09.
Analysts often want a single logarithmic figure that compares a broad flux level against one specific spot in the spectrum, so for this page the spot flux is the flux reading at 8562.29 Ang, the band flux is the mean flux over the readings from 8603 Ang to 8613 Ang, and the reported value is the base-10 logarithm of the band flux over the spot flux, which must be 0.01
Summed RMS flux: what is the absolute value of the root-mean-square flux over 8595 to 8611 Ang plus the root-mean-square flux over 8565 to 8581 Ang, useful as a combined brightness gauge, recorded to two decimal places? 3.00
